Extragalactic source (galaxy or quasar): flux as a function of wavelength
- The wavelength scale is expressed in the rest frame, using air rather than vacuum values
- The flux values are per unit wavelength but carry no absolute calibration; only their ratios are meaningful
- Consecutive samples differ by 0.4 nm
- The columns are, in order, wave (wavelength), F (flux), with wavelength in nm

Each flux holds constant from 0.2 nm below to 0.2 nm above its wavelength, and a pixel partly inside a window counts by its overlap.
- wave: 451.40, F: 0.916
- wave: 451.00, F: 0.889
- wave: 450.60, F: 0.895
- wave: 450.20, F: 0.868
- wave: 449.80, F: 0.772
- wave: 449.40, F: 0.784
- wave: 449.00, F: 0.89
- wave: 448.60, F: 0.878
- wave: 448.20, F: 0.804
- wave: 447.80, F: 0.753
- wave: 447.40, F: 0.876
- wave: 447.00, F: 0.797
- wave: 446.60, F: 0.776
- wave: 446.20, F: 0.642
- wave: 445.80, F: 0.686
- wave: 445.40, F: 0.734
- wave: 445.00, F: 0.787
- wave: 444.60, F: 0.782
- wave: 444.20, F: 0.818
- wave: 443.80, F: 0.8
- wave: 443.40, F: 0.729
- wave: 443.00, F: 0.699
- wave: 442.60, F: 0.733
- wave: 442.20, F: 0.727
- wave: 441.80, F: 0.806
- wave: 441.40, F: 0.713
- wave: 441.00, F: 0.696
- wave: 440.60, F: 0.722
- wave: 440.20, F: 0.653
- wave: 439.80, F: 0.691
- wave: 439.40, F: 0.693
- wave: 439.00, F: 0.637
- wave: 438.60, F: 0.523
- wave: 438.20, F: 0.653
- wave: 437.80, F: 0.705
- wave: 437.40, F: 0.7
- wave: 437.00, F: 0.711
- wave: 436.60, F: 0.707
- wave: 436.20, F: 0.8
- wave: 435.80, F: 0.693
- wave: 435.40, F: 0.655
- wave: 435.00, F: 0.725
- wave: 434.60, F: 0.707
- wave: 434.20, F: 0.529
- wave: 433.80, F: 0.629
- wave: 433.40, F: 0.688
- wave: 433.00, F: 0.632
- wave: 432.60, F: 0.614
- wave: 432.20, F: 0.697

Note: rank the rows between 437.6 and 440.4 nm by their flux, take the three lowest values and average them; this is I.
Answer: 0.60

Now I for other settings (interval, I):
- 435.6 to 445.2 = 0.60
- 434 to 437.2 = 0.63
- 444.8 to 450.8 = 0.69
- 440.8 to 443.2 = 0.70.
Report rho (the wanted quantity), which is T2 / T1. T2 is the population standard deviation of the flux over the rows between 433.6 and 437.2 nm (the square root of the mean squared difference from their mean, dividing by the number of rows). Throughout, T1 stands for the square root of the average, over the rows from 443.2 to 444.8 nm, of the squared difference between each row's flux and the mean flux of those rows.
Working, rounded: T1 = 0.03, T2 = 0.071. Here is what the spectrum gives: 2.1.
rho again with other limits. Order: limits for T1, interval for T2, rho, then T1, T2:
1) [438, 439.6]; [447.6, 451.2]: 0.9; 0.06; 0.054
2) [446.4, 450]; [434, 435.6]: 1.6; 0.05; 0.077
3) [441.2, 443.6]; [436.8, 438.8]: 2.1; 0.03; 0.071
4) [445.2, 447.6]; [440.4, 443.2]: 0.5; 0.08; 0.034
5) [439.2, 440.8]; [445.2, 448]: 2.9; 0.02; 0.070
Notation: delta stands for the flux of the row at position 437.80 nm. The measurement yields 0.705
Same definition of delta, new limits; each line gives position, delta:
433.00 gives 0.632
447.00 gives 0.797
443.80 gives 0.8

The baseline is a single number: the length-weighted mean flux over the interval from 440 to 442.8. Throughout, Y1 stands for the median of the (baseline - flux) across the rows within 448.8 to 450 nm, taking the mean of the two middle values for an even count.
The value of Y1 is -0.06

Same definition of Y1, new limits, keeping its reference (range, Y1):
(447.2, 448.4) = -0.08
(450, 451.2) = -0.17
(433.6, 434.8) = 0.09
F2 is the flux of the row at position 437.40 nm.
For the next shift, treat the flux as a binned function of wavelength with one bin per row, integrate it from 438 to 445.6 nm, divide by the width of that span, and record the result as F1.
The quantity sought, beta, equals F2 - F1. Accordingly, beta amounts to -0.016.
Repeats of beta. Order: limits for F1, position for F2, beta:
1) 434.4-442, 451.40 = 0.222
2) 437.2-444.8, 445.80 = -0.023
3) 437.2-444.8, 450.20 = 0.159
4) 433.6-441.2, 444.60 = 0.107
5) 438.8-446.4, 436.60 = -0.017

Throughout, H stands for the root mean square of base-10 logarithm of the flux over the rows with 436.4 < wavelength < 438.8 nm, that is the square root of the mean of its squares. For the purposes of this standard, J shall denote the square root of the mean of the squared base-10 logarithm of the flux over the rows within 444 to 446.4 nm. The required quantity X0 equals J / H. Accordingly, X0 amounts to 0.74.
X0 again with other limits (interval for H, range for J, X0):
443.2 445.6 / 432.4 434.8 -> 1.81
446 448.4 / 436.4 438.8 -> 1.54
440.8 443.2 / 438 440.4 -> 1.43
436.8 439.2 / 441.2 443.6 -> 0.71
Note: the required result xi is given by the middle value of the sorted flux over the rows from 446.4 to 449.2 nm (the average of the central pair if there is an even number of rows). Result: 0.80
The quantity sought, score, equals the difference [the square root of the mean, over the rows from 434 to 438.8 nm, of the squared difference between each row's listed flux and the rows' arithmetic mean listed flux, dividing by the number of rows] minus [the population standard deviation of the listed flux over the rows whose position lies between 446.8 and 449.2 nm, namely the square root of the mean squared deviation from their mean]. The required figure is 0.025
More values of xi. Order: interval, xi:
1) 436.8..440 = 0.69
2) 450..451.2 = 0.89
